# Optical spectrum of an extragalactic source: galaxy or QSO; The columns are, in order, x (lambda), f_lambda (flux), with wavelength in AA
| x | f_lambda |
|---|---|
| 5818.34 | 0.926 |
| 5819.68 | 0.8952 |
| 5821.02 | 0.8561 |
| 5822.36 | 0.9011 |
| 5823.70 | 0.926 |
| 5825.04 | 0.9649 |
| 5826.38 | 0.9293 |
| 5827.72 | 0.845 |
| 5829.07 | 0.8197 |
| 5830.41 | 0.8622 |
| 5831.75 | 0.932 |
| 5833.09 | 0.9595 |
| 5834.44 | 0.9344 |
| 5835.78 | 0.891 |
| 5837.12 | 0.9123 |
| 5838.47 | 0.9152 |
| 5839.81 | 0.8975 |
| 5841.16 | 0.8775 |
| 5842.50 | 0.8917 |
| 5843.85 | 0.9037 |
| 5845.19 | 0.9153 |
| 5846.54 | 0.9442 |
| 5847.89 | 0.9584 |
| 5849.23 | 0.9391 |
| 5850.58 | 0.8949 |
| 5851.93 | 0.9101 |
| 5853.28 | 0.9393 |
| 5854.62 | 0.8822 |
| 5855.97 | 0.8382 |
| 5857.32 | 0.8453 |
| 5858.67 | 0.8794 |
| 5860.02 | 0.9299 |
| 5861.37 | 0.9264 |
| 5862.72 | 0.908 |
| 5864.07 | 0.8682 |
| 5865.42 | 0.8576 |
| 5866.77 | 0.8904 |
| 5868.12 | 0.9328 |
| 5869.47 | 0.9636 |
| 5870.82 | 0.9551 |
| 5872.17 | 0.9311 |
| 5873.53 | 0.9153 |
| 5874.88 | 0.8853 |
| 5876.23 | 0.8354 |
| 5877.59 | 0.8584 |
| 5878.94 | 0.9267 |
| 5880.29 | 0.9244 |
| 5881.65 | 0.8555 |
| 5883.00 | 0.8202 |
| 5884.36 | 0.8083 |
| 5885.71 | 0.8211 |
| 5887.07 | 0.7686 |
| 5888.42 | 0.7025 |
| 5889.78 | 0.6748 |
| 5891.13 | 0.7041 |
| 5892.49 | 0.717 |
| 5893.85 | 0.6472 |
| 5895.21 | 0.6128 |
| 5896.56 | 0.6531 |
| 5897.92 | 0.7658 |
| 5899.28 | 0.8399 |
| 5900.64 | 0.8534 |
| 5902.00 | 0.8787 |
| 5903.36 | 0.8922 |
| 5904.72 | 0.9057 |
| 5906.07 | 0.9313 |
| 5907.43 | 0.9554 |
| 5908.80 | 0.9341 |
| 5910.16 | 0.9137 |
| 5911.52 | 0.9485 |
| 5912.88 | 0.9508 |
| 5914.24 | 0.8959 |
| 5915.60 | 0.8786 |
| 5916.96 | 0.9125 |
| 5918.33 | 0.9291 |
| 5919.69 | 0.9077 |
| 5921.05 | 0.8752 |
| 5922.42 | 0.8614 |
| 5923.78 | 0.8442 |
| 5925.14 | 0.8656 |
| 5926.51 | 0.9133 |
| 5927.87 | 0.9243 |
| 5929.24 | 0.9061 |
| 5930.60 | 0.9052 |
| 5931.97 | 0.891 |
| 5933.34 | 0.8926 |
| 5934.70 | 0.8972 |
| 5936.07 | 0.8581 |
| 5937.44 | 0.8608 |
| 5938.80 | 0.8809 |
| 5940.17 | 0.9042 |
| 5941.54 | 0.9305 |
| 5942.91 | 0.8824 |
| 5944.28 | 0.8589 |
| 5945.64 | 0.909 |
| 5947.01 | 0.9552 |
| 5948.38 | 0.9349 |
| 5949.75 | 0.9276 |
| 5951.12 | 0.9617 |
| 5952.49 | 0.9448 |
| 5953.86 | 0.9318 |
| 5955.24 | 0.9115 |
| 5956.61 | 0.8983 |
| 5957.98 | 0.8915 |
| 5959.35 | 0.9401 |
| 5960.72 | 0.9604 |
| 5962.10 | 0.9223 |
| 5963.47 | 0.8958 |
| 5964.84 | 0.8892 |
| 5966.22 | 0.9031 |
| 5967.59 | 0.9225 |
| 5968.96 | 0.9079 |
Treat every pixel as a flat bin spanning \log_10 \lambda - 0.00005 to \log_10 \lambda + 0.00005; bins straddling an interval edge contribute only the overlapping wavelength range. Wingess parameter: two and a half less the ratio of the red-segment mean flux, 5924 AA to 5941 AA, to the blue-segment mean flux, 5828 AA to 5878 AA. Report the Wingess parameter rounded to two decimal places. 1.51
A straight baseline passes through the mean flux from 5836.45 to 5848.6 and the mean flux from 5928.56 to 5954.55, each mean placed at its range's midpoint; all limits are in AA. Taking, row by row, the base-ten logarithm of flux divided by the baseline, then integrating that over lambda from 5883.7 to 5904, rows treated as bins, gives -1.70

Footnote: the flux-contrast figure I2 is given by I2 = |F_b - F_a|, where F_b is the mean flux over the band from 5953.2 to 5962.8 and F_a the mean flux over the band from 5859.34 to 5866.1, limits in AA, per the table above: 0.024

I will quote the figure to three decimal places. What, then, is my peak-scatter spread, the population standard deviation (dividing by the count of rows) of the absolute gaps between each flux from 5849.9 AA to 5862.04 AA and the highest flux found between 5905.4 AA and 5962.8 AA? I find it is 0.034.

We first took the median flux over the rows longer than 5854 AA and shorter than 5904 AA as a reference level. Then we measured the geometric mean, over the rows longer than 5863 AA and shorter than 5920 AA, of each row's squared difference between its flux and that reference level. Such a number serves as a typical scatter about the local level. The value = 0.0000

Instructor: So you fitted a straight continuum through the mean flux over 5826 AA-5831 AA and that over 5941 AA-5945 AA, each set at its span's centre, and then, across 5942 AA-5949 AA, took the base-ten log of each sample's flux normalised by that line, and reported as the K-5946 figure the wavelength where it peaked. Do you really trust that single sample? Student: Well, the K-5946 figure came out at 5947.01 AA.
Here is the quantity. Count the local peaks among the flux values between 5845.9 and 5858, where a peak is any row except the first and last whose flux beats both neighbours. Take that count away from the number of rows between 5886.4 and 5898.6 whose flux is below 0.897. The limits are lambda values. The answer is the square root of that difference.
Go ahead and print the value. 2.6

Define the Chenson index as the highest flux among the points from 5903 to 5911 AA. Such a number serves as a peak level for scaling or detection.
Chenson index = 0.9554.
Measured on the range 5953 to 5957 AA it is 0.9318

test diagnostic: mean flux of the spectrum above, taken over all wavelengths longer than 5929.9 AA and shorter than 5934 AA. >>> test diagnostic 0.896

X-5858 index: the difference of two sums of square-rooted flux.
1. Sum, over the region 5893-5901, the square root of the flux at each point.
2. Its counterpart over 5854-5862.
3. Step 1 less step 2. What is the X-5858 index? -0.528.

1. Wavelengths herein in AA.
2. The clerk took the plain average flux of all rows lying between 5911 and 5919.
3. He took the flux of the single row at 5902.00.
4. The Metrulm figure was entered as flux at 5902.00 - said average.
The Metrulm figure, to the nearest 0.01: -0.04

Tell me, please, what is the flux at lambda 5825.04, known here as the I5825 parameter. 0.9649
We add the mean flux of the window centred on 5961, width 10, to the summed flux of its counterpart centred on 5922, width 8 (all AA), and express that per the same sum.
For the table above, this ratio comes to 1.173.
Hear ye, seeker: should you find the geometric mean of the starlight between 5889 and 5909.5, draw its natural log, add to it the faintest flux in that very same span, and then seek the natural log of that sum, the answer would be -1.0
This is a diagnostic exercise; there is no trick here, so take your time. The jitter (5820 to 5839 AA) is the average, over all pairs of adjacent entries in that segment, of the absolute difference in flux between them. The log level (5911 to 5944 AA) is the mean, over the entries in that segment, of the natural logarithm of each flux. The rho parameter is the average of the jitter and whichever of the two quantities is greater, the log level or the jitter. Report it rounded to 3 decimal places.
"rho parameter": 0.037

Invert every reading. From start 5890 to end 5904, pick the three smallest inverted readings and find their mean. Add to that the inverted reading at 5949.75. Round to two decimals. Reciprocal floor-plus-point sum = 2.22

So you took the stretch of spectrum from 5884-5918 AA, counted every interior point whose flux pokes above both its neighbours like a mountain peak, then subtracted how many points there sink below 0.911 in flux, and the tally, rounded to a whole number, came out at -14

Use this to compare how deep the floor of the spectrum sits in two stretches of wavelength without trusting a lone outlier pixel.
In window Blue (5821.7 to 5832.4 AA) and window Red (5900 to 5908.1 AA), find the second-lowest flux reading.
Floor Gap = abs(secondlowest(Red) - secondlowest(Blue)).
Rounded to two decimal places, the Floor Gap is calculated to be 0.03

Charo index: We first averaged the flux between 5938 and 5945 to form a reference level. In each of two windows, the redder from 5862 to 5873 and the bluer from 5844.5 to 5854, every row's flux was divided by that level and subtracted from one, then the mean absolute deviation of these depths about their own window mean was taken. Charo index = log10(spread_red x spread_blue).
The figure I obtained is -3.1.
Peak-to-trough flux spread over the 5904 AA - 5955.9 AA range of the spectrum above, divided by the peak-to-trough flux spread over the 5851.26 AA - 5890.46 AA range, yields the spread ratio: 0.41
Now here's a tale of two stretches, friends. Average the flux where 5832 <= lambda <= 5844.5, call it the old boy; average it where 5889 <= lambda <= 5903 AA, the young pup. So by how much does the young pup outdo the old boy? -0.17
